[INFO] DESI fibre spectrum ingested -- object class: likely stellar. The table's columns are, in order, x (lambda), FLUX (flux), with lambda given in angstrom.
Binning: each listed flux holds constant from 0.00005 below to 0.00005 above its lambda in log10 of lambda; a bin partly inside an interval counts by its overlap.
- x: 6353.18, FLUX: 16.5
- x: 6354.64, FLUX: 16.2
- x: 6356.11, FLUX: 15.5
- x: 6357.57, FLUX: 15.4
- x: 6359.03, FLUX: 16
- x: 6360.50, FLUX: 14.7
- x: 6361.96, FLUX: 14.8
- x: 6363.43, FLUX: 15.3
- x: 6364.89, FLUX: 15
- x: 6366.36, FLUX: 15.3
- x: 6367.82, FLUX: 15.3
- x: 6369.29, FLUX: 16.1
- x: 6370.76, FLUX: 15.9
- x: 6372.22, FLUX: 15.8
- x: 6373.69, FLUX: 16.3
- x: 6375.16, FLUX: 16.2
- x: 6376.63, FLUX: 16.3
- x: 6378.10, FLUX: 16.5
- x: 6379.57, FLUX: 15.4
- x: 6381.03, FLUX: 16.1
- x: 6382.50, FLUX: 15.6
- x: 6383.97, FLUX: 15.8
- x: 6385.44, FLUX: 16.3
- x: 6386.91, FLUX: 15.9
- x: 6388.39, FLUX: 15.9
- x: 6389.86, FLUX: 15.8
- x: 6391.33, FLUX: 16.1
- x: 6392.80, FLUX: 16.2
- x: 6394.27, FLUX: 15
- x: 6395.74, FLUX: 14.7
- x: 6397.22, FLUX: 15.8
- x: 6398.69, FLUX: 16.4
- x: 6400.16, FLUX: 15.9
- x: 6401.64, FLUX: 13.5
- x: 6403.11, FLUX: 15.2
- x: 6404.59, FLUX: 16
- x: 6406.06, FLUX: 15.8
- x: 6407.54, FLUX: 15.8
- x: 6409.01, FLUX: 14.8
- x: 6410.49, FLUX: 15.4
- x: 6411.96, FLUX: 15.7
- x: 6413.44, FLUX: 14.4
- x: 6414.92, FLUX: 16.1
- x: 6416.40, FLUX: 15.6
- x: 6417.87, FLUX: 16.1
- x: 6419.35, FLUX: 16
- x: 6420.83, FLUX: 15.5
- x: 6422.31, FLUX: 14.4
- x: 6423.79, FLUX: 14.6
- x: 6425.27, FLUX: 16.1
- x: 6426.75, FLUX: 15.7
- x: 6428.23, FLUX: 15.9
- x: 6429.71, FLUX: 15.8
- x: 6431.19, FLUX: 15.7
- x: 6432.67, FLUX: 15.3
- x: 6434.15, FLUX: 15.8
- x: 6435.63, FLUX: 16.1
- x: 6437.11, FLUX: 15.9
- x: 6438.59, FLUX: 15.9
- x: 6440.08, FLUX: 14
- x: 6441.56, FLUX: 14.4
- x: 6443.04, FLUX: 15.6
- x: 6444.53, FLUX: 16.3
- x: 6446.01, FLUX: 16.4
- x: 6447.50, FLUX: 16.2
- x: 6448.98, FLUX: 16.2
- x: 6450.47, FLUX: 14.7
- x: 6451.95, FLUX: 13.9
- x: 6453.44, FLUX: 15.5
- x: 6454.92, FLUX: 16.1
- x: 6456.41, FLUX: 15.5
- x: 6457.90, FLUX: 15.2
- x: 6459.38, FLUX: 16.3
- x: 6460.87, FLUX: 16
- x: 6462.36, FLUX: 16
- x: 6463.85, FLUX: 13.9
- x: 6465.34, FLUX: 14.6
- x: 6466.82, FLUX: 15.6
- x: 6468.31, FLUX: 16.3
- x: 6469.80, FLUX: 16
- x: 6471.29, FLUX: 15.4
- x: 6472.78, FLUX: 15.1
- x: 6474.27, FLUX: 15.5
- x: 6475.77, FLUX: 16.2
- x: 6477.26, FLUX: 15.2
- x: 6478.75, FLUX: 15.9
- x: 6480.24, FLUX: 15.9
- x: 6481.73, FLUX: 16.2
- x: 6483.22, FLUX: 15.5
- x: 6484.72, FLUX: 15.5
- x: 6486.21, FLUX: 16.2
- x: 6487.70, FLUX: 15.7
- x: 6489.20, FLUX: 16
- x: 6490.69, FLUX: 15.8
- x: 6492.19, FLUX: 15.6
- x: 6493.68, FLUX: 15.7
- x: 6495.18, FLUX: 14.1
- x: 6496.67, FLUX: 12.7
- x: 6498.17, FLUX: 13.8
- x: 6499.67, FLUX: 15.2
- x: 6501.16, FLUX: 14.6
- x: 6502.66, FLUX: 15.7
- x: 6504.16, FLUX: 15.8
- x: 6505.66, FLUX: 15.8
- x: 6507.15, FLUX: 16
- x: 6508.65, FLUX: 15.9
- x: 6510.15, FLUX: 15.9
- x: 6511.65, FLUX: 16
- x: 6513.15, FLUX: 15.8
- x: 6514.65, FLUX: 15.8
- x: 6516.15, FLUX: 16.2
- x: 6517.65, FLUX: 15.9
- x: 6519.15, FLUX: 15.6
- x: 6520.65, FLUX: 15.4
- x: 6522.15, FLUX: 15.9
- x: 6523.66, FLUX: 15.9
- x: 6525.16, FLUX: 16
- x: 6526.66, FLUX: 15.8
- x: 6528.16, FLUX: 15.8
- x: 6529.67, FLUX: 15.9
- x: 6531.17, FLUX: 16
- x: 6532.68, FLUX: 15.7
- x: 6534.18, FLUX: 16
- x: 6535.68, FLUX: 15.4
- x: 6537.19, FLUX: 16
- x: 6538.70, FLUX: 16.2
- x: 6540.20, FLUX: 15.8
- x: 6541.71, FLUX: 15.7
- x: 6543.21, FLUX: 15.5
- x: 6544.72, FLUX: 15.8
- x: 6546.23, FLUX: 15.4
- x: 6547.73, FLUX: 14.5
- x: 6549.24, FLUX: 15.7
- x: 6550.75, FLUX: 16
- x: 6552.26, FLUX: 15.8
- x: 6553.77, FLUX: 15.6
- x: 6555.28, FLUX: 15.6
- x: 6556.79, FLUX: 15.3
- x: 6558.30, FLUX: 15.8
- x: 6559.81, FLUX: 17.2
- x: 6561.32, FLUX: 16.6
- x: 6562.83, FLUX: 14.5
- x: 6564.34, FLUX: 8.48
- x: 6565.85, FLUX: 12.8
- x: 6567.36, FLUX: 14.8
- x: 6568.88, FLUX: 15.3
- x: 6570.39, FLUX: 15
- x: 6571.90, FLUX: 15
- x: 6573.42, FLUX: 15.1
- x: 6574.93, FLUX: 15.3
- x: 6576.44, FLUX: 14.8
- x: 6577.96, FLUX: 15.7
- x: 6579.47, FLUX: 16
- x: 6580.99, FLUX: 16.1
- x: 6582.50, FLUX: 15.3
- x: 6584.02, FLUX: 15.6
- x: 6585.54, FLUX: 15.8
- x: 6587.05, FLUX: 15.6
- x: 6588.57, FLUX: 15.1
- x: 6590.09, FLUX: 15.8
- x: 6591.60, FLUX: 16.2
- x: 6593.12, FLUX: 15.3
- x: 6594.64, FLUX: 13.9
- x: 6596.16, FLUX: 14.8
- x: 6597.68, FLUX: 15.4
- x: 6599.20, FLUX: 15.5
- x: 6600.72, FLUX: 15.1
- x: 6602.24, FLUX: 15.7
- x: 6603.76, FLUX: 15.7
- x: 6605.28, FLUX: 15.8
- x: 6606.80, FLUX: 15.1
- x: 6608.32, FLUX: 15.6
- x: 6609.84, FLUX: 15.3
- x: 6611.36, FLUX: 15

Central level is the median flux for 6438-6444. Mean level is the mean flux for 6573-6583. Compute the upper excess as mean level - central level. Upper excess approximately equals 0.5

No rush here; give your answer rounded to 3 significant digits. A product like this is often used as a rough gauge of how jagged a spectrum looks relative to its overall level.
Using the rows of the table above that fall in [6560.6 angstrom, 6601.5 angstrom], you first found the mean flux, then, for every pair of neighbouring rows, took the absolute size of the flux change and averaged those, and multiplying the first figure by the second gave 14.3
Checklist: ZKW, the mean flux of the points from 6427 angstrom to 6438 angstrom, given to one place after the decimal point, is 15.8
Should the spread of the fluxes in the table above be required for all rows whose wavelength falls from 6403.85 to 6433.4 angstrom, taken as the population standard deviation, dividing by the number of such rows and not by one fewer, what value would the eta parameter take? 0.54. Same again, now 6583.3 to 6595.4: 0.65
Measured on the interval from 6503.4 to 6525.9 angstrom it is 0.18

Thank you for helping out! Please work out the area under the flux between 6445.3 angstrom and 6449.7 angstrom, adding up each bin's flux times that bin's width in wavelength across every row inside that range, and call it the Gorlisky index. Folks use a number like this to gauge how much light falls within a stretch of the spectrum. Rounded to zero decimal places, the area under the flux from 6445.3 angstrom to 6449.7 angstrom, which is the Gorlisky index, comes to 72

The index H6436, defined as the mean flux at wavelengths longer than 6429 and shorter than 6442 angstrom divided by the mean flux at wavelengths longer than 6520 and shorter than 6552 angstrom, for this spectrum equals 0.98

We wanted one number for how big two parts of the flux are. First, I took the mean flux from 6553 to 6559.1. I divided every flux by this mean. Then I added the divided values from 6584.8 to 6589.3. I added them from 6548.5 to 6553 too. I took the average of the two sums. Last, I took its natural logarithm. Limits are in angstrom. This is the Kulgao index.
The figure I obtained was 1.10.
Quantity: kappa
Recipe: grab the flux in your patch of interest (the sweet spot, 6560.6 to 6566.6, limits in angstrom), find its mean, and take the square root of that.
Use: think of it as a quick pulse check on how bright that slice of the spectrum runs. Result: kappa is 3.62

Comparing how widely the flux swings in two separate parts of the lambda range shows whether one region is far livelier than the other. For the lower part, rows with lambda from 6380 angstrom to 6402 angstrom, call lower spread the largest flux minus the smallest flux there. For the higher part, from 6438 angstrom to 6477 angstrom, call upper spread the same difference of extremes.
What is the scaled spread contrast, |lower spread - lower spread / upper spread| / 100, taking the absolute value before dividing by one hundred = 0.017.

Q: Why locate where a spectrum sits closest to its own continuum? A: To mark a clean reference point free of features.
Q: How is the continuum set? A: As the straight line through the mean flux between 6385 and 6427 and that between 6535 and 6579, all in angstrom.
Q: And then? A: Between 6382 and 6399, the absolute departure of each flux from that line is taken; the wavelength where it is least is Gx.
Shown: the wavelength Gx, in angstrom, 6382.50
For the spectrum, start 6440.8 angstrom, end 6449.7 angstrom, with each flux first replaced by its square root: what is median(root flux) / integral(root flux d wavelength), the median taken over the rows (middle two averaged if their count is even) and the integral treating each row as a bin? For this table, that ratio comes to 0.114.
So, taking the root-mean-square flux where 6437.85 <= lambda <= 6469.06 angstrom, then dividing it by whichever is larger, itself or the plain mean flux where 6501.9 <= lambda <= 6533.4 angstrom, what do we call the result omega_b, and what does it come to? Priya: 0.98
